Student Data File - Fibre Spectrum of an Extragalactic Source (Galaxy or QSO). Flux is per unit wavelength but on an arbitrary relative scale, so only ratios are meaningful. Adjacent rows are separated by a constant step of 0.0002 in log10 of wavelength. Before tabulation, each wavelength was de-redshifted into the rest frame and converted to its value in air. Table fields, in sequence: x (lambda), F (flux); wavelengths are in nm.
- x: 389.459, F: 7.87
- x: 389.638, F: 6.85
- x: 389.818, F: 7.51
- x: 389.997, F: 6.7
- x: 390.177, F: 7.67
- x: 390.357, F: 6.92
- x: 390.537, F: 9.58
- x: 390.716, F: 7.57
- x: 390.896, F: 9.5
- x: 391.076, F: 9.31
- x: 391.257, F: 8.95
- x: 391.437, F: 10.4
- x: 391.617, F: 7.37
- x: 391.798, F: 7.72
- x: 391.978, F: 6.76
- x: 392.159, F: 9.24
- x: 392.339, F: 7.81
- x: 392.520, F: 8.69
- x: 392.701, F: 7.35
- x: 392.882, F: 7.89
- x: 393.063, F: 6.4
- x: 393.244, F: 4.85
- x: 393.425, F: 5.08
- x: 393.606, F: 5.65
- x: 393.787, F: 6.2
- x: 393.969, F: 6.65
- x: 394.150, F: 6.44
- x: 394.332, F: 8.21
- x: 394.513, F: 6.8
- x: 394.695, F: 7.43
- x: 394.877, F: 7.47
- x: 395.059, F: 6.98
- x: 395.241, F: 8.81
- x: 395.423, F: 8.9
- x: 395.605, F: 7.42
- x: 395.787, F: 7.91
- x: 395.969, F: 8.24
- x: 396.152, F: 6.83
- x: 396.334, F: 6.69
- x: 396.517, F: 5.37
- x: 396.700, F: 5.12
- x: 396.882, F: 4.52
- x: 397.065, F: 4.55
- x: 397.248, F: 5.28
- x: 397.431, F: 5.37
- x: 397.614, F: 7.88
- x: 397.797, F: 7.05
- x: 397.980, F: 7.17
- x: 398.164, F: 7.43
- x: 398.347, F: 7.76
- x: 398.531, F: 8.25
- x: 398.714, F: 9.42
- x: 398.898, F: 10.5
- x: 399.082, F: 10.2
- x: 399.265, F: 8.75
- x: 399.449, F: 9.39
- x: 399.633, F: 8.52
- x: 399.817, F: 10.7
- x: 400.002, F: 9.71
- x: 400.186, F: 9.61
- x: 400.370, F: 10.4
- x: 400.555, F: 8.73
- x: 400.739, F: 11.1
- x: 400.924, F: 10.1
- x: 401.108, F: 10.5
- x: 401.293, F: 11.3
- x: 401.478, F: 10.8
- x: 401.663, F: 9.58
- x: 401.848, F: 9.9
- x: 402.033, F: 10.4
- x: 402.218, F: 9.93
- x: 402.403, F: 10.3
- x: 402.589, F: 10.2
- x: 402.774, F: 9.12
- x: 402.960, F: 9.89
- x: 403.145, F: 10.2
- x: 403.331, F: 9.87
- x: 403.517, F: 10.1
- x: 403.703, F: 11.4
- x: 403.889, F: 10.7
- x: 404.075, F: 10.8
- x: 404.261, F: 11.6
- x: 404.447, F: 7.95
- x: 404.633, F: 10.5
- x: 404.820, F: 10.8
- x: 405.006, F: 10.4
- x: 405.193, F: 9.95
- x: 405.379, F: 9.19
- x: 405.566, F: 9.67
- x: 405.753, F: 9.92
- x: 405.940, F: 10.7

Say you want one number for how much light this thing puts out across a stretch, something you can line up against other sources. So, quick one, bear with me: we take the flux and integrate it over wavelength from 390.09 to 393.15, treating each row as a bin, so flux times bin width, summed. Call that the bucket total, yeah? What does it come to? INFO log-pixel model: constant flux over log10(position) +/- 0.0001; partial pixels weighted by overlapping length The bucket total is 25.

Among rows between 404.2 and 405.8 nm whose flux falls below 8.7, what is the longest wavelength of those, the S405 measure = 404.447 nm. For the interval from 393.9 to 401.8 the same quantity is 399.633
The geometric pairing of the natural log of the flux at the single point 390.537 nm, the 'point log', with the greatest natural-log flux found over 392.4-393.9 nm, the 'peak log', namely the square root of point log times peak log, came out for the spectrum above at 2.21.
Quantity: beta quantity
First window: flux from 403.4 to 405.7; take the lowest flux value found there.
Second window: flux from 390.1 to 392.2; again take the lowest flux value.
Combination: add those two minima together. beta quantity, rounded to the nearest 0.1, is 14.7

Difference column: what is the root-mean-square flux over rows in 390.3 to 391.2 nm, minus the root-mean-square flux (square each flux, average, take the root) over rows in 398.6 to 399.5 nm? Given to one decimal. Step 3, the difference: -1.0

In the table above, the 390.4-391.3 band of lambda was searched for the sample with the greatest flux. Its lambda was 390.537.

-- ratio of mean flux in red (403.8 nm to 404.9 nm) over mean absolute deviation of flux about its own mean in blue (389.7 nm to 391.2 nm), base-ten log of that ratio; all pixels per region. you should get 1.01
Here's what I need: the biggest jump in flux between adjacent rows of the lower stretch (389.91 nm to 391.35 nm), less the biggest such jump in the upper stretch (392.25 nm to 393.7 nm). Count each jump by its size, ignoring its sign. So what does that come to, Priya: 1.1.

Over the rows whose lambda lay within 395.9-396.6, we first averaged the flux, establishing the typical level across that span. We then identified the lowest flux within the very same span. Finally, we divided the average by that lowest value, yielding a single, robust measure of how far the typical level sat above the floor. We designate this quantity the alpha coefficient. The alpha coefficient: 1.26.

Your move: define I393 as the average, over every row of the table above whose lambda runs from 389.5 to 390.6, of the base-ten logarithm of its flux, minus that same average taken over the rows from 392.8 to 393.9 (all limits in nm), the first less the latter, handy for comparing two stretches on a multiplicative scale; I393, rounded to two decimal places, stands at 0.10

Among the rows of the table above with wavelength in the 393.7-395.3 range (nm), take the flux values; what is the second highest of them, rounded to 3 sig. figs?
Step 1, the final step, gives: 8.21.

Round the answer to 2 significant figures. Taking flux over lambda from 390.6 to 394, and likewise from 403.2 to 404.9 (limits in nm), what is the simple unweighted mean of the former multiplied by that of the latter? 79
